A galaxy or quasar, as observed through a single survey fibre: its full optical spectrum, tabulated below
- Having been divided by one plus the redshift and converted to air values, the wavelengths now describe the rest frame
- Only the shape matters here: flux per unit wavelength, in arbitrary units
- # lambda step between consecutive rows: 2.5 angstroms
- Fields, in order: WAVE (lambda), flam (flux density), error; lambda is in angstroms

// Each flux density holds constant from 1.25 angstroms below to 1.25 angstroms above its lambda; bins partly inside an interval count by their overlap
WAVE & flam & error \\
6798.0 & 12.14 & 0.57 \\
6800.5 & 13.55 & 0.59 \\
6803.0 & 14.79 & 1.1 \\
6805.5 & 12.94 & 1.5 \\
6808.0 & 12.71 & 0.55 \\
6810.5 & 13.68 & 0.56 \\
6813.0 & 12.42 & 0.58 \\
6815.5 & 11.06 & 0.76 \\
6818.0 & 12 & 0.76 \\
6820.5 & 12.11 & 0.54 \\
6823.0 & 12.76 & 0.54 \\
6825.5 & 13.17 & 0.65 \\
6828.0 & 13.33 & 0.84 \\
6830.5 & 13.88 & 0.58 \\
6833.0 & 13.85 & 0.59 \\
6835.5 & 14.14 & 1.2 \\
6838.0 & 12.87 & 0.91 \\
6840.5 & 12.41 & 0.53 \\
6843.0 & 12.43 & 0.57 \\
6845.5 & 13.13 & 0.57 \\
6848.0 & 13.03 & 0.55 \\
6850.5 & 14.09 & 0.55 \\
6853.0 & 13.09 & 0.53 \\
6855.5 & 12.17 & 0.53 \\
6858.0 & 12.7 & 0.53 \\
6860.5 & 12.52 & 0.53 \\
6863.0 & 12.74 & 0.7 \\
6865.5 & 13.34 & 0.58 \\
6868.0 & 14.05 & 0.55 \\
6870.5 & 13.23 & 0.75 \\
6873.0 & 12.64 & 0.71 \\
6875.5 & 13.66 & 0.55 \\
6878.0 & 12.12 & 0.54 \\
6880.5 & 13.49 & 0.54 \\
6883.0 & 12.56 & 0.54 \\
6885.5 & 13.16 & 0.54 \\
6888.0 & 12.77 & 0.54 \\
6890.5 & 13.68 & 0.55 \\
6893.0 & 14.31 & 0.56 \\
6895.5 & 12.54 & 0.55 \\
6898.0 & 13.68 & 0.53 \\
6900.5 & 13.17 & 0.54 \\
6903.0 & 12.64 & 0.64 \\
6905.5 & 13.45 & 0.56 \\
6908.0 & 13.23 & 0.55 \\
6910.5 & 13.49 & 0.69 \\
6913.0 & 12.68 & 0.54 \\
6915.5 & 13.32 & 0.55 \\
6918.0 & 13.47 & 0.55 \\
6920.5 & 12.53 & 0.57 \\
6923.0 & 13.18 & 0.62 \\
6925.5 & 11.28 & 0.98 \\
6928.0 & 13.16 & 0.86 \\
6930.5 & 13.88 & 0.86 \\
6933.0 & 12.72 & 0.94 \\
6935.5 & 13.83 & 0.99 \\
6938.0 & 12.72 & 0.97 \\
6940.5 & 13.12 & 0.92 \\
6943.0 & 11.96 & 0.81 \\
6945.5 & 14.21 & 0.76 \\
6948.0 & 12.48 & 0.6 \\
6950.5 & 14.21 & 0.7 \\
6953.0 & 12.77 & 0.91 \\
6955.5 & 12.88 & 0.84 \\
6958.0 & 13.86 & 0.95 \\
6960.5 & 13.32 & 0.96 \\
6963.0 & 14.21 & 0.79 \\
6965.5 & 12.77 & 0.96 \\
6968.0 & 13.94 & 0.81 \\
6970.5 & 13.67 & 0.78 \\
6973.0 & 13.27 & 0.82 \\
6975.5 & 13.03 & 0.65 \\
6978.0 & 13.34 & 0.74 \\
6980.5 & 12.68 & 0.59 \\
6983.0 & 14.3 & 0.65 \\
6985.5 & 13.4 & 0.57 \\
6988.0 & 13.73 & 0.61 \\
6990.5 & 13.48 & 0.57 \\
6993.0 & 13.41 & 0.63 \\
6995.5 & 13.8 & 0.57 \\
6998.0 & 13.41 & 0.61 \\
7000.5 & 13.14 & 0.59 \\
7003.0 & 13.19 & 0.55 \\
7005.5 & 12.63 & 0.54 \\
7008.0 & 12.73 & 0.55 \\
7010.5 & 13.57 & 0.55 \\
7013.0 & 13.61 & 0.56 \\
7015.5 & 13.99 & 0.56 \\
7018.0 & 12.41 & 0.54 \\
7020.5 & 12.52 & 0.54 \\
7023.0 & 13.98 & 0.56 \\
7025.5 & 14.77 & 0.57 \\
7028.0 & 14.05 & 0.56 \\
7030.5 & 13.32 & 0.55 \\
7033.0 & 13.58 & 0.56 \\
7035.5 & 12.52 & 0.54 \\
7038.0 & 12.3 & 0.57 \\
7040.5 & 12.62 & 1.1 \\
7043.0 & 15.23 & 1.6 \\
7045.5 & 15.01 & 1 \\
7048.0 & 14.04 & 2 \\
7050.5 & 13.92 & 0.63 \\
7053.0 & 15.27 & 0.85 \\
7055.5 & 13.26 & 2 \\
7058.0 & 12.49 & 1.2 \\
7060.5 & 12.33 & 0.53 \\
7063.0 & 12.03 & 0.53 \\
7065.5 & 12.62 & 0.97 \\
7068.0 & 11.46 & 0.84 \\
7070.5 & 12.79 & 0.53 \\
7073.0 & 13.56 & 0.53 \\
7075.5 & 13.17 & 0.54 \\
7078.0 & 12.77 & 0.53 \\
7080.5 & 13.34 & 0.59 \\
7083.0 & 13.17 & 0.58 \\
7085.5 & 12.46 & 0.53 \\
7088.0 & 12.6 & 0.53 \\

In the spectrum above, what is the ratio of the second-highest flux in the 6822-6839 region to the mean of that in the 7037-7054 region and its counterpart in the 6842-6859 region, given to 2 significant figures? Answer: 0.98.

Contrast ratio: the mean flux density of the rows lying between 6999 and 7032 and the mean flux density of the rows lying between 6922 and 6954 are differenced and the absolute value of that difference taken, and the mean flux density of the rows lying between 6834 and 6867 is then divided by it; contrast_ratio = 38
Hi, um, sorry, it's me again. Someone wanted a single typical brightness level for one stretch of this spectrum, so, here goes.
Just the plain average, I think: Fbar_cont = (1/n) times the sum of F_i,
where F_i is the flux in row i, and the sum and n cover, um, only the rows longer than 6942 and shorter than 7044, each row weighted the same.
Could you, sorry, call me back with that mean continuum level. 13.37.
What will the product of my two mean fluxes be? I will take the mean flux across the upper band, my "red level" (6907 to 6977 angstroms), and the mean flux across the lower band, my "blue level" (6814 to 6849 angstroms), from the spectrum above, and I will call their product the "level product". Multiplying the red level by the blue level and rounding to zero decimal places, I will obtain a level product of 170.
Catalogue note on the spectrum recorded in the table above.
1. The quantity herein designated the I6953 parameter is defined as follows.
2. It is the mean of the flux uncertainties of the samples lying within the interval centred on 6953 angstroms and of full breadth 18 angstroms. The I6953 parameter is 0.82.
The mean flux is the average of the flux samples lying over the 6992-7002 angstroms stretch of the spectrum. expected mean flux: 13.4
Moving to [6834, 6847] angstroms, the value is 13.0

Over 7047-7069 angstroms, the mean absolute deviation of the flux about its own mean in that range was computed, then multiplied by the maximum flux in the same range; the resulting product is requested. 14.6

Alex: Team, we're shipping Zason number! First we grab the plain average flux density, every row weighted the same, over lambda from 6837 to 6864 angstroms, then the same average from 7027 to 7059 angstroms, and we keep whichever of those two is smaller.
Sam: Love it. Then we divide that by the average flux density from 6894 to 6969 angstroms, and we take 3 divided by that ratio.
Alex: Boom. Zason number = 3.08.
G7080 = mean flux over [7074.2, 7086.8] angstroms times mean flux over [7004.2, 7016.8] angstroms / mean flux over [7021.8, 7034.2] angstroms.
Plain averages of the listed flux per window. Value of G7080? 12.4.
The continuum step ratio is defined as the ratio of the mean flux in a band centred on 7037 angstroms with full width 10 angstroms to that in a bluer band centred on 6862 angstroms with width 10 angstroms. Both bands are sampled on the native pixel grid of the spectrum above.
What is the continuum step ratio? 0.995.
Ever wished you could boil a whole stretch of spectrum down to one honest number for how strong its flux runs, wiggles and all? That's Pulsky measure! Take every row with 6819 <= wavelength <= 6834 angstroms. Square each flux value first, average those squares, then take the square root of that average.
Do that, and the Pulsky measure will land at 13.2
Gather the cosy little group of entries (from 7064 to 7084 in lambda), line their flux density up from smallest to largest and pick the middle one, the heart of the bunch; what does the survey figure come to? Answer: 12.98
